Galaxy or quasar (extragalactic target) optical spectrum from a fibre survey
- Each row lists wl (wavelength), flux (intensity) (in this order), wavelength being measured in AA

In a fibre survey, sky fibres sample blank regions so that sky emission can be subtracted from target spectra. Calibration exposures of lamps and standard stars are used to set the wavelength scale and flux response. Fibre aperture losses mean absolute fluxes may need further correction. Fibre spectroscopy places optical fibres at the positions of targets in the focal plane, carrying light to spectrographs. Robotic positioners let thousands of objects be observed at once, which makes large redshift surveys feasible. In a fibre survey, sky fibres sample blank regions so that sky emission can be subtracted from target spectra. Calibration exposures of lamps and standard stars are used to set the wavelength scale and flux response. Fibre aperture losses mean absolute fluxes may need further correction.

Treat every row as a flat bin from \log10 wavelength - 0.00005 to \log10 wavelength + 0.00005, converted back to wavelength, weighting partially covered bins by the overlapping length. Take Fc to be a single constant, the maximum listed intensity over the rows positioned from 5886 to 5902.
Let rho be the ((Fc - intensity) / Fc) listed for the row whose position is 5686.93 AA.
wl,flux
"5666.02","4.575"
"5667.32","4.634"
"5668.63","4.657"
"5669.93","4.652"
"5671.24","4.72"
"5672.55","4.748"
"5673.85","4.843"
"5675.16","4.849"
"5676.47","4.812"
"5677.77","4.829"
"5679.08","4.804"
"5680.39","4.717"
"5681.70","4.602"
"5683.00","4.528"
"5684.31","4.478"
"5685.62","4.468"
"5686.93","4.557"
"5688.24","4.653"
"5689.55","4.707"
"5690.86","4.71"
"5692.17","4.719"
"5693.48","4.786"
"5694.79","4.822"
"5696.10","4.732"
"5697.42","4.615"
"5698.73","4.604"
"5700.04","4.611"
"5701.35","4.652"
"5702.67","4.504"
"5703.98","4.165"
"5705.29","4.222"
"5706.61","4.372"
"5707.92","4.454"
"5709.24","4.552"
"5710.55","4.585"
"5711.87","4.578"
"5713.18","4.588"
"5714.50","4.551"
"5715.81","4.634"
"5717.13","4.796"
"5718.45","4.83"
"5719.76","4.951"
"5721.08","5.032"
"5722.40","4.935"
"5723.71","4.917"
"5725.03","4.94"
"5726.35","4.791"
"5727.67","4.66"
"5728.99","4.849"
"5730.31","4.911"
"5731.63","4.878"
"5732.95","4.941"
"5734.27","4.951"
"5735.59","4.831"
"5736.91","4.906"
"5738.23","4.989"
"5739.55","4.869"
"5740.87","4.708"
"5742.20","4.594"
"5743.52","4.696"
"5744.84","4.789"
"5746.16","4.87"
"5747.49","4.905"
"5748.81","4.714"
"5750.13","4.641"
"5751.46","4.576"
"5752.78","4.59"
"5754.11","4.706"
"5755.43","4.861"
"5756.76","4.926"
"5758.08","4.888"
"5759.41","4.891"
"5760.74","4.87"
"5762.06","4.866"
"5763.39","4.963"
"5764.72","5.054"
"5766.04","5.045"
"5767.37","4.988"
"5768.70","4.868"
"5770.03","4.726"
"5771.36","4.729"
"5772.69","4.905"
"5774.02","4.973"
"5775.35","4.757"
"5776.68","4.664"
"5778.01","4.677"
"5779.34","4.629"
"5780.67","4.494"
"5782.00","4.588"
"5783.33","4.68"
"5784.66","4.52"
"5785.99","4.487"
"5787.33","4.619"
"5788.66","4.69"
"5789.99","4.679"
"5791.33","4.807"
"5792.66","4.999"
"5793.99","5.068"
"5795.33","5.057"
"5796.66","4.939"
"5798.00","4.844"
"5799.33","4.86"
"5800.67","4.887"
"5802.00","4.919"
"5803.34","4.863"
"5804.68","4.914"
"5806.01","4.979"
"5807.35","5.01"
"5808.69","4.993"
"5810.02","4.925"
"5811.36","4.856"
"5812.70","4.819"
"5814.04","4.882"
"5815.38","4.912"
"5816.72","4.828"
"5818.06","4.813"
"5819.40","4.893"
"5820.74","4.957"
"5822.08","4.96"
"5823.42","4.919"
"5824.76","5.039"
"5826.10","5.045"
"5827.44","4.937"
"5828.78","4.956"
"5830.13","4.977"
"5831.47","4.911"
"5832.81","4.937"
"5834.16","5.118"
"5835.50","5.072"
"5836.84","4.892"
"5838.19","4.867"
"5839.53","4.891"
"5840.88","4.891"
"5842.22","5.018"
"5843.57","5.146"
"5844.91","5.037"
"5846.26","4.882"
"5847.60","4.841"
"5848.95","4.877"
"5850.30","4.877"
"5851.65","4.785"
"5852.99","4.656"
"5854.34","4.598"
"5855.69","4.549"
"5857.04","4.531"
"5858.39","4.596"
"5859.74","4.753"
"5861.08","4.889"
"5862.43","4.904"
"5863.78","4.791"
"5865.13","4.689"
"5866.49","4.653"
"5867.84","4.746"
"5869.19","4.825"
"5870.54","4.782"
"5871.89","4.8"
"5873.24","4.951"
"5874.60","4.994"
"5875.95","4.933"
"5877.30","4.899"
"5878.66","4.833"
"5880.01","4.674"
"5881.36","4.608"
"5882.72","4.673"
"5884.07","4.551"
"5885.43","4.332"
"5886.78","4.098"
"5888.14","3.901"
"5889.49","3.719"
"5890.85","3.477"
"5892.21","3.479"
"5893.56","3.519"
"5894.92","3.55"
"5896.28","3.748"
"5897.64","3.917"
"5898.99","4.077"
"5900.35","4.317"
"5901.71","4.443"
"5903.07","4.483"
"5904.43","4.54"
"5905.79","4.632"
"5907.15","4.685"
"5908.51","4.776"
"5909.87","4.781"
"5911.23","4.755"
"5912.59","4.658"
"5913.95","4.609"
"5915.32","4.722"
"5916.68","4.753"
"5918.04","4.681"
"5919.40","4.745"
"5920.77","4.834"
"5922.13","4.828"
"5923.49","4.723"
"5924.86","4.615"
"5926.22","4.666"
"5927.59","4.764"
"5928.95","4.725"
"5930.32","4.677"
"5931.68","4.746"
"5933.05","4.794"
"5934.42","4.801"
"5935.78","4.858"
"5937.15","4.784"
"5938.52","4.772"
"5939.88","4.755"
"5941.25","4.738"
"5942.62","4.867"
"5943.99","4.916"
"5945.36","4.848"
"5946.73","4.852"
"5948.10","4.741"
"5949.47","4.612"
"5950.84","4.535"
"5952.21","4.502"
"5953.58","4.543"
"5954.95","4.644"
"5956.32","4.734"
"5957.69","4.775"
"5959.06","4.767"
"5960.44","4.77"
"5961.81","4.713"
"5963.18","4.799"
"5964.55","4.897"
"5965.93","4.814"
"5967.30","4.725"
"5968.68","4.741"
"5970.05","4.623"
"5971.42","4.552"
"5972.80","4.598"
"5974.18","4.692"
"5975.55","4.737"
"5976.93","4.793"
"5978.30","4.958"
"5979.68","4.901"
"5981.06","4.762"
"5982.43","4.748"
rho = -0.03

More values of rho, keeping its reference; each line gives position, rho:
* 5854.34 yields -0.03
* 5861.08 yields -0.10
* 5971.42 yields -0.02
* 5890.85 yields 0.22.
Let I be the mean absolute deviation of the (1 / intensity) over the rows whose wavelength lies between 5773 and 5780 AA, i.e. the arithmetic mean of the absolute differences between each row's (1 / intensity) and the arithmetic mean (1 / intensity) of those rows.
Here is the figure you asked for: 0.0044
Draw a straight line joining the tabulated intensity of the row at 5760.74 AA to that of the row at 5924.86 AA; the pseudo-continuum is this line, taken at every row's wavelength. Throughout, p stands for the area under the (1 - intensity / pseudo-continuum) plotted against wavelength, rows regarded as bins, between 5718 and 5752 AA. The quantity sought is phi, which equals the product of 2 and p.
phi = 1.0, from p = 0.5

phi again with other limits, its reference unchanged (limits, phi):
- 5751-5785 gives 1.0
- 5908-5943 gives -2.0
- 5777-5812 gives 0.2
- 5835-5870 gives -1.3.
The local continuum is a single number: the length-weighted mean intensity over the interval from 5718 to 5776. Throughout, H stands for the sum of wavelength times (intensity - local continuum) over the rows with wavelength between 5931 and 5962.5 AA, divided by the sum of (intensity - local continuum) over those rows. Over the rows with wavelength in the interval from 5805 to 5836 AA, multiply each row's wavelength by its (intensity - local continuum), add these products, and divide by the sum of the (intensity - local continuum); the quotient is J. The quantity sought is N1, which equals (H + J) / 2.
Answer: 5887.0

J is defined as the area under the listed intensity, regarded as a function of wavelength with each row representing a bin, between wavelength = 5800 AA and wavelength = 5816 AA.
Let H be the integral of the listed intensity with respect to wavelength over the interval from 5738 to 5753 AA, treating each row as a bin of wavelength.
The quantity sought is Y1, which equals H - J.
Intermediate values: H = 71.2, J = 78.6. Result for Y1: -7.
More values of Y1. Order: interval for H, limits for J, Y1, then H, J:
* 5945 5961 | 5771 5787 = 0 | 75.0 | 74.8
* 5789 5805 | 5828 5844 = -1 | 78.4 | 79.5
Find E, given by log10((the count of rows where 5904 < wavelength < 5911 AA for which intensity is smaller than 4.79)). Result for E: 0.70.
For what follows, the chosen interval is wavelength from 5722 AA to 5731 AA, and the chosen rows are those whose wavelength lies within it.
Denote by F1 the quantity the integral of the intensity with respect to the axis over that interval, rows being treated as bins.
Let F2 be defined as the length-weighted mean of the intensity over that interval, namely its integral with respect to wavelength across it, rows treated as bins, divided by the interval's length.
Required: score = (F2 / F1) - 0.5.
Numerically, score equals -0.39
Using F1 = 44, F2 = 4.86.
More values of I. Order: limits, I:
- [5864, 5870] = 0.0026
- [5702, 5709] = 0.0064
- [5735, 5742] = 0.0031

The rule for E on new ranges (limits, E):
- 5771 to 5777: 0.48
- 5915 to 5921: 0.60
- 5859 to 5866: 0.30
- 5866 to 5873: 0.48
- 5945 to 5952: 0.48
